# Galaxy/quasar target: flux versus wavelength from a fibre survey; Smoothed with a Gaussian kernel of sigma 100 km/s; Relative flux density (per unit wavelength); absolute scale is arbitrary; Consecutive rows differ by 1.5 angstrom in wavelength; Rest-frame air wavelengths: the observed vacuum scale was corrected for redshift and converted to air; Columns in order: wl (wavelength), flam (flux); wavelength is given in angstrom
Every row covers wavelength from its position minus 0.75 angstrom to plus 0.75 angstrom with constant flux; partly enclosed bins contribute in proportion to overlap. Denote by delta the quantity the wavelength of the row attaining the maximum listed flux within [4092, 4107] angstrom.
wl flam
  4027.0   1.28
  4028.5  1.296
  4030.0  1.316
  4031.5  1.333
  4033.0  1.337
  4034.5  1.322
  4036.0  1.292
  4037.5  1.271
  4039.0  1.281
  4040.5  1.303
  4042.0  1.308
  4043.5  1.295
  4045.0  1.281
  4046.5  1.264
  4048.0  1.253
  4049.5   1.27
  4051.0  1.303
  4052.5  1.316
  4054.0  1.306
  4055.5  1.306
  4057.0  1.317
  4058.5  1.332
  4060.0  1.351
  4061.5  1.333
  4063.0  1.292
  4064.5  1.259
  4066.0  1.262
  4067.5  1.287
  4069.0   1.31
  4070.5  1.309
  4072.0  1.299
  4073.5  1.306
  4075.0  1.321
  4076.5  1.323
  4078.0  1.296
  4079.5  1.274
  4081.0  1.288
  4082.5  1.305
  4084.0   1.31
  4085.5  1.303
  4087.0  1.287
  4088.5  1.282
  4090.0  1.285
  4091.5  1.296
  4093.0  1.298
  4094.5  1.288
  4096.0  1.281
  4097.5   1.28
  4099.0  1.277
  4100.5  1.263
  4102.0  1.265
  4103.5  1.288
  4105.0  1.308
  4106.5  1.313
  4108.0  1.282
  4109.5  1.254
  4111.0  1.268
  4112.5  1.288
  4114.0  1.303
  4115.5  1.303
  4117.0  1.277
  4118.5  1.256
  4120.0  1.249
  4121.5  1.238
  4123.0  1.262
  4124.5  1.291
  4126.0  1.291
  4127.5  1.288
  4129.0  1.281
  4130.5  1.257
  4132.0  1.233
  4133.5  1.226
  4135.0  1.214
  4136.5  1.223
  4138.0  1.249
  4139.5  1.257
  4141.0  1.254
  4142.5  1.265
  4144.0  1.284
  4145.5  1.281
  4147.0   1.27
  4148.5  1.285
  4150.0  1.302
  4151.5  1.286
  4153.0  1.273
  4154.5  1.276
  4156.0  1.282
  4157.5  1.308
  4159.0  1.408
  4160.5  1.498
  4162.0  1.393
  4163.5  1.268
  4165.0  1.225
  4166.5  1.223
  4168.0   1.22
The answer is 4106.5 angstrom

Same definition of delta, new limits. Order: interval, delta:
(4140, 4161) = 4160.5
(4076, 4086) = 4076.5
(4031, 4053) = 4033.0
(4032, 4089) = 4060.0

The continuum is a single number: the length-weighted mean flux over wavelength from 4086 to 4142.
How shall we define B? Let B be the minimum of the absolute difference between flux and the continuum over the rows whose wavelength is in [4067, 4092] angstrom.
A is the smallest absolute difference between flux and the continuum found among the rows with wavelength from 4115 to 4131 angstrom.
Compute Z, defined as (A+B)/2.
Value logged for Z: 0.0036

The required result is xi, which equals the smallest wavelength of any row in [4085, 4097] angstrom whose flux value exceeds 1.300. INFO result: 4085.5 angstrom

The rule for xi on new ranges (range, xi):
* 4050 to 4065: 4051.0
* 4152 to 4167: 4157.5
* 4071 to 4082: 4073.5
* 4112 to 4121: 4114.0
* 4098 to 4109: 4105.0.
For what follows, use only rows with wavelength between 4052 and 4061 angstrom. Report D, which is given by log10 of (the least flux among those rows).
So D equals 0.116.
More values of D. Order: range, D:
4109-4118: 0.098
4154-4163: 0.106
